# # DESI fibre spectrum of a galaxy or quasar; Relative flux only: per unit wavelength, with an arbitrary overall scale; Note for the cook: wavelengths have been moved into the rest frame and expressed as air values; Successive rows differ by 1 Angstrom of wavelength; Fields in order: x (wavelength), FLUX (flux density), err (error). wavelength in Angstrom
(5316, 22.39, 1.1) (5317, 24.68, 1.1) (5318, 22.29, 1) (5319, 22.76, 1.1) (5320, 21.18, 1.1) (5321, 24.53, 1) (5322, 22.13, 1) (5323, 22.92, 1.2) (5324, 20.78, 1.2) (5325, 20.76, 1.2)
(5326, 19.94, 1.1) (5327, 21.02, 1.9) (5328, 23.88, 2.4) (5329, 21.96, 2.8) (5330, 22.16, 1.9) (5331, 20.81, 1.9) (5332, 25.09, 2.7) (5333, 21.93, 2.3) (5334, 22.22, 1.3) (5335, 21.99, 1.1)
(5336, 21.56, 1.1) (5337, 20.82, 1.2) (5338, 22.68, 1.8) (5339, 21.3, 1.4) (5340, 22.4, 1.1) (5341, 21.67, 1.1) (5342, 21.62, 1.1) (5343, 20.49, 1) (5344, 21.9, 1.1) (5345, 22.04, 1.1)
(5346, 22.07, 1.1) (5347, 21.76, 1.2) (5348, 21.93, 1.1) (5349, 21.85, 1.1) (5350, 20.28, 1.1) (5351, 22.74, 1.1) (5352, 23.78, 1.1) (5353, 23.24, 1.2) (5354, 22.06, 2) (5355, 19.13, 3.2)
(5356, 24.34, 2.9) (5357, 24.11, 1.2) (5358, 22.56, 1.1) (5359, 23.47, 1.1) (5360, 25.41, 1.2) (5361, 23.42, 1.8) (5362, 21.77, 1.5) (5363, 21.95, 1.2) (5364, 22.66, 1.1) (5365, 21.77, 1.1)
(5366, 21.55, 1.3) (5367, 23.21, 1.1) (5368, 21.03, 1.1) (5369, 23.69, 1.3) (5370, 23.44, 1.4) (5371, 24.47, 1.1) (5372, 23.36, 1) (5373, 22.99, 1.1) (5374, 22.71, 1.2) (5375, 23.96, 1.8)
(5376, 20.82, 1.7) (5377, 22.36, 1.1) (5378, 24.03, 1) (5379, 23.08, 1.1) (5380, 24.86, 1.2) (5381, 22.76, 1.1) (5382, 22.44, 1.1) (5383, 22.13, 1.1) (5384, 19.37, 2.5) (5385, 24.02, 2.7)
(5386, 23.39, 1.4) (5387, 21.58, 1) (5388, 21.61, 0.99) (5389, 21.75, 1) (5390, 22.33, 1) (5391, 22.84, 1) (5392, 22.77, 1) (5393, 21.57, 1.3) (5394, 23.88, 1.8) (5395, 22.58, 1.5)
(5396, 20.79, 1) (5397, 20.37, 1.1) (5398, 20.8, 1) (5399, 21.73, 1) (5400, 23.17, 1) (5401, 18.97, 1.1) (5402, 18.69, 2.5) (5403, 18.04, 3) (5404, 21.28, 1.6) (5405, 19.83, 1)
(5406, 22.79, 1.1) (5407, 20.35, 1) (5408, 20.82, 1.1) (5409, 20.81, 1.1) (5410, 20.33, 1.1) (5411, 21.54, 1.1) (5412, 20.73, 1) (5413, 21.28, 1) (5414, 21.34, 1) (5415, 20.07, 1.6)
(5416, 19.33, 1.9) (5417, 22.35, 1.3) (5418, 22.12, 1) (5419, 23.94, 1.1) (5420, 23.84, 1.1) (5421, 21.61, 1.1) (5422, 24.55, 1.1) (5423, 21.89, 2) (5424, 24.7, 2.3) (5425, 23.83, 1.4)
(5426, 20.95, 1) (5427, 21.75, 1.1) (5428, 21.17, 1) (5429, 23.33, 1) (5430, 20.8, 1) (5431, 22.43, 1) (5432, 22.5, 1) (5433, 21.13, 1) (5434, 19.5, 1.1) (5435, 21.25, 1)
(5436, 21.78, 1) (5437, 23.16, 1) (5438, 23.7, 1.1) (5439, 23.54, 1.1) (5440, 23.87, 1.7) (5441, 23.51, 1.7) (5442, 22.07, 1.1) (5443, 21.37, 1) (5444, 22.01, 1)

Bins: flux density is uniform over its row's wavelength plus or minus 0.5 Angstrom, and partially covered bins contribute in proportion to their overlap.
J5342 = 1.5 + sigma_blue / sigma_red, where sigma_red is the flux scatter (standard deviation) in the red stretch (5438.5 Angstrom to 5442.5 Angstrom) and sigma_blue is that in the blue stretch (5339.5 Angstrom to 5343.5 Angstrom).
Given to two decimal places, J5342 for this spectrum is 2.48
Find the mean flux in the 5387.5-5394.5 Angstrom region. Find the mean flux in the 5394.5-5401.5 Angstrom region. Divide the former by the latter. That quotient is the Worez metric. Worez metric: 1.056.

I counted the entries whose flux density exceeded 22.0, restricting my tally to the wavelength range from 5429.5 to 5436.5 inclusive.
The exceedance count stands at 2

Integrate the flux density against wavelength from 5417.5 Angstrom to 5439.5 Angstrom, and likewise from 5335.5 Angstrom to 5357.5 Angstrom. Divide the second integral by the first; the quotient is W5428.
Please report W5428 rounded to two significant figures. 0.98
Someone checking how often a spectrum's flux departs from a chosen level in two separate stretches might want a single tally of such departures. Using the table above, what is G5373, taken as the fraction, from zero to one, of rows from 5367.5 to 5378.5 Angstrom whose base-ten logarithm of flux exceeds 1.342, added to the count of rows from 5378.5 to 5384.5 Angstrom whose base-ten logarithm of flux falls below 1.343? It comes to 1.8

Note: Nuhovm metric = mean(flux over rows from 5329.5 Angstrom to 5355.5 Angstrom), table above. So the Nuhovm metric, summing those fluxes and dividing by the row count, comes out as 21.9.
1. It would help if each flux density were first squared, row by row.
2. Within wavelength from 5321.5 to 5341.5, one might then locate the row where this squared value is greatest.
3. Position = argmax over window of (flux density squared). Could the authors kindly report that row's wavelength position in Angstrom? 5332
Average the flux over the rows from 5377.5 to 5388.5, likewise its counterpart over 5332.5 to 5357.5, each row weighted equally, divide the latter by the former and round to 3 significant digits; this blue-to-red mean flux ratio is 0.971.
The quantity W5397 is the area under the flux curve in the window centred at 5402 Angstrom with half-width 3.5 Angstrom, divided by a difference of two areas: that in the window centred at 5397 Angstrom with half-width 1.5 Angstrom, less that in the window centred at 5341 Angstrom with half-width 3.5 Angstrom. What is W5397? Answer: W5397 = -1.6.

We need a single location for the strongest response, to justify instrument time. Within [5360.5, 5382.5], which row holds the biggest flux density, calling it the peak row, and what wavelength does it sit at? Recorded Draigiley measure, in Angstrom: 5380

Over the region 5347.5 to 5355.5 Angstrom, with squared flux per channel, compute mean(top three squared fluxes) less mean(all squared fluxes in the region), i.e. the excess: 60.3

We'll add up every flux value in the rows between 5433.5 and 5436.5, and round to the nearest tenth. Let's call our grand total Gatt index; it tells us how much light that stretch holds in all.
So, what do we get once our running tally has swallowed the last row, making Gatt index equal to 62.5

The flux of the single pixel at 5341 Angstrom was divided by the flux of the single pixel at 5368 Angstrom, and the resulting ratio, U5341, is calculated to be 1.03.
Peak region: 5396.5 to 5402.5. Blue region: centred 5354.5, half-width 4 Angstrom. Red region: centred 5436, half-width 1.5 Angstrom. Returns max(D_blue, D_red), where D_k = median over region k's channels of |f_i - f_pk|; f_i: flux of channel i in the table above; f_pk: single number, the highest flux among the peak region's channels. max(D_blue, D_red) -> 1.39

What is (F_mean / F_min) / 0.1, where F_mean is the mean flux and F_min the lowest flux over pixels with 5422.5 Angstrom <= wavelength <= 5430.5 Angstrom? 10.7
